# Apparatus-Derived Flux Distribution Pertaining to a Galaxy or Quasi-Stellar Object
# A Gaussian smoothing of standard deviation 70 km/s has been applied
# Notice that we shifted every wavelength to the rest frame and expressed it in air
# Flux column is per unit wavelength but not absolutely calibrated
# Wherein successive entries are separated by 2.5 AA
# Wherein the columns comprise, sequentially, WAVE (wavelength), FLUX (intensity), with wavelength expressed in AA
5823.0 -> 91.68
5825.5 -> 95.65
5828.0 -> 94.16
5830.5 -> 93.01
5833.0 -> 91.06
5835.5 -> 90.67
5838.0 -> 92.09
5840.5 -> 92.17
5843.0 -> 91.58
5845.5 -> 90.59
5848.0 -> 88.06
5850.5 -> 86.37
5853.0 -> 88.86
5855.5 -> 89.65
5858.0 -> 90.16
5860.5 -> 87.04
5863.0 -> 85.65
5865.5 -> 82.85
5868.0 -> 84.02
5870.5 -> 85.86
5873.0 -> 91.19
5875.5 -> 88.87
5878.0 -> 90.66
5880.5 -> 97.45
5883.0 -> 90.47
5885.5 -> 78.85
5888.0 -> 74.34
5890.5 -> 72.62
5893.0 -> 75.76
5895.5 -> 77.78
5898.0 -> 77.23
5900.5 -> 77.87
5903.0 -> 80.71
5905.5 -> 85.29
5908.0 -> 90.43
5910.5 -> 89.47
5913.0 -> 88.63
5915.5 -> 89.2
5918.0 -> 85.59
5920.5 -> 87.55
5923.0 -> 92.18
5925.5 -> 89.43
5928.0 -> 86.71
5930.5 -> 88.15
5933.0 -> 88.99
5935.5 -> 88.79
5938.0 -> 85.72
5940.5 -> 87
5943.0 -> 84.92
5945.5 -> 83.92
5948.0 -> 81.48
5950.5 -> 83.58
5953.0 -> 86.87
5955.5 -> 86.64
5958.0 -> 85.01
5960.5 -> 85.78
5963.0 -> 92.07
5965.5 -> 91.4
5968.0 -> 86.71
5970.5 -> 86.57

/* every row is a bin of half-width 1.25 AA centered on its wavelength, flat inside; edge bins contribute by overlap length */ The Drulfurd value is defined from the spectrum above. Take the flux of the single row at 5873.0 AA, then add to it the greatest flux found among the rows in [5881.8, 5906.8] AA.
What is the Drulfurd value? 182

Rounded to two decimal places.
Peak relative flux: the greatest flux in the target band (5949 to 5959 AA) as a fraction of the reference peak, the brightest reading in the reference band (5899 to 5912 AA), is 0.96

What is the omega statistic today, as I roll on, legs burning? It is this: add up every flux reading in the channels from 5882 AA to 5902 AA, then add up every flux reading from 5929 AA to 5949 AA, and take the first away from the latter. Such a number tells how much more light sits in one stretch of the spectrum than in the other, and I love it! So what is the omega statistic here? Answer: 64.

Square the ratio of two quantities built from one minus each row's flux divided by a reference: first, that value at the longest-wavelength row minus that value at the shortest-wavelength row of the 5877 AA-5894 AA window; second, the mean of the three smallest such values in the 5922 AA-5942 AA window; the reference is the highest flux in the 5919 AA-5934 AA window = 56.6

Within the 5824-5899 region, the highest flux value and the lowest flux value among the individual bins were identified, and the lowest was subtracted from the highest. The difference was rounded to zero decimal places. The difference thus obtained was 25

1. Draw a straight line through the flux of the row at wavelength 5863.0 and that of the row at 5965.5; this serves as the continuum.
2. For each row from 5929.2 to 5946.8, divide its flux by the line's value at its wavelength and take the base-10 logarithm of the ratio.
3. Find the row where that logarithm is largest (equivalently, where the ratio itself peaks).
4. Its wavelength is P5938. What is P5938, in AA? 5933.0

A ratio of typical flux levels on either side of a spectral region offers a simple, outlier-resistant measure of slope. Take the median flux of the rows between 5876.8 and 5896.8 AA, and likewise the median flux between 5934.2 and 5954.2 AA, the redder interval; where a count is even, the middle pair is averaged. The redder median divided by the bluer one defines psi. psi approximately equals 1.09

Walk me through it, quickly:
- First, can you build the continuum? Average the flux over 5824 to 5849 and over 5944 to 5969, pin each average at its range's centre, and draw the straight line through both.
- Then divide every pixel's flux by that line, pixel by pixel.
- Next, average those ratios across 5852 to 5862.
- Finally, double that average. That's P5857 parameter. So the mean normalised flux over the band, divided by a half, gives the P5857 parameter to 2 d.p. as 1.95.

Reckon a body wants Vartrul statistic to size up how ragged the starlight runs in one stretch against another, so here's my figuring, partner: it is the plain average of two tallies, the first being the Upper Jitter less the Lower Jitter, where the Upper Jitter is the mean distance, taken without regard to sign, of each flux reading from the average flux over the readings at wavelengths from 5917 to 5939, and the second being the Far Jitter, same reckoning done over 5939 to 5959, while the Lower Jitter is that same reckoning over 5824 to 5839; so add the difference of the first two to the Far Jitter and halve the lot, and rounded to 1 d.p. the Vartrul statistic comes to 0.7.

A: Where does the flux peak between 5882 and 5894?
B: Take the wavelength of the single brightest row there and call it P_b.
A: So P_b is 5883.0 AA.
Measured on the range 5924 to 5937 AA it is 5925.5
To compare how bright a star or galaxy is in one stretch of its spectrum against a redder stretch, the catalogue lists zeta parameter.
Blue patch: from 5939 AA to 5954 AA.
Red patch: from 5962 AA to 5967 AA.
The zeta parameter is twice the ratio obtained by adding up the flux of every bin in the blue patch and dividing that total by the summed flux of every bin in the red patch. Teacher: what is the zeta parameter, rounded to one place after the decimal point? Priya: 5.5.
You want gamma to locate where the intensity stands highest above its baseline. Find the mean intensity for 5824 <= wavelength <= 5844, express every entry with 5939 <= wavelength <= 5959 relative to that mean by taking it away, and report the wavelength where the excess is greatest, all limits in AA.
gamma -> 5940.5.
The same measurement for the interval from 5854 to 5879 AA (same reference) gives 5873.0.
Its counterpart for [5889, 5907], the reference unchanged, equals 5905.5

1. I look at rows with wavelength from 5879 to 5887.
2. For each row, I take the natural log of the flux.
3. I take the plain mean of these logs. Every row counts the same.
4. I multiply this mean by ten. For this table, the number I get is 44.8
